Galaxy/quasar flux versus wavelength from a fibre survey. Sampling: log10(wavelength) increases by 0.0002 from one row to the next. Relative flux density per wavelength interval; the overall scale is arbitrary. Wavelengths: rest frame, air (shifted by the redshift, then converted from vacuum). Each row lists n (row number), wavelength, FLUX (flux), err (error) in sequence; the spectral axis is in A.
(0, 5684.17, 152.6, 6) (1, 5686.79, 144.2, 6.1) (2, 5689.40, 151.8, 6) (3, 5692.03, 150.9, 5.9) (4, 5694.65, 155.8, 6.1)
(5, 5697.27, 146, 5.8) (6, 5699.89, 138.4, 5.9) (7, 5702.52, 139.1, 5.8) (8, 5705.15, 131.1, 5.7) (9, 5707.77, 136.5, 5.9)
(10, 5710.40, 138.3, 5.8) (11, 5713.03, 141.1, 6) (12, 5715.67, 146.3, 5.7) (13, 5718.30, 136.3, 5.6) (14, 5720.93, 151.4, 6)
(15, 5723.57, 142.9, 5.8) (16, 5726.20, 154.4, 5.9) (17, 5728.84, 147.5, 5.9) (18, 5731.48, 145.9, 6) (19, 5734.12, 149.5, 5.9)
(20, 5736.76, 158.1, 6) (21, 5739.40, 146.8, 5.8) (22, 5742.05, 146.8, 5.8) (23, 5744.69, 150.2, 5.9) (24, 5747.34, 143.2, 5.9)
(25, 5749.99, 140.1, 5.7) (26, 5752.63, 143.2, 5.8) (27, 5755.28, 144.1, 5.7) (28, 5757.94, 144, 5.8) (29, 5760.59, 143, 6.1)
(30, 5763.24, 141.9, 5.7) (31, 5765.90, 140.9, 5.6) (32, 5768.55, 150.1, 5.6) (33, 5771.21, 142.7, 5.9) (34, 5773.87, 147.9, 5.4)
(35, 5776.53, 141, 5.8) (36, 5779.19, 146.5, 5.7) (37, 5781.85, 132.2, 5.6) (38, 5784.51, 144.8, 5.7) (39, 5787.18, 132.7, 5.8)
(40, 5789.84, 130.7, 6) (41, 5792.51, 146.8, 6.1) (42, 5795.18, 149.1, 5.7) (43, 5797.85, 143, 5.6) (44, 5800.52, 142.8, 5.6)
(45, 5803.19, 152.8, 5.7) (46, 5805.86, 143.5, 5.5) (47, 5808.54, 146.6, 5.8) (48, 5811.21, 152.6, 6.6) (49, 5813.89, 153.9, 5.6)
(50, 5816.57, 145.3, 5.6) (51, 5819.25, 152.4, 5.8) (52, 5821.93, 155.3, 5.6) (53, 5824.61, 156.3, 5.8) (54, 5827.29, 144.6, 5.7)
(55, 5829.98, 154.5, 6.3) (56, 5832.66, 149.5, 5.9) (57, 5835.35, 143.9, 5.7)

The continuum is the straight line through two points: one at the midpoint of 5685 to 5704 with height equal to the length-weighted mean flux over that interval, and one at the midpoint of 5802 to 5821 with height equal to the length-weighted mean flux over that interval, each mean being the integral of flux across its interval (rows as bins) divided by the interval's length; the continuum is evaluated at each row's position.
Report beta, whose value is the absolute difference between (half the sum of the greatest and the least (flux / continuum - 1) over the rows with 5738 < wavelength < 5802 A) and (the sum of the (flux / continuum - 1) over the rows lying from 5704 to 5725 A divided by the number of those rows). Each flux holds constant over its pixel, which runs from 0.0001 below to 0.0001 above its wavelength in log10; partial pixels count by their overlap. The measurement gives 0.0088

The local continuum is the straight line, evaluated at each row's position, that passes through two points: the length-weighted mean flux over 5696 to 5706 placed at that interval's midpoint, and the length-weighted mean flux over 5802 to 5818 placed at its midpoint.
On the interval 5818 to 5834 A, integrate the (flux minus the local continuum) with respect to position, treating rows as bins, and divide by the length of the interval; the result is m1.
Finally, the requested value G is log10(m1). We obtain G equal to 0.2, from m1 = 2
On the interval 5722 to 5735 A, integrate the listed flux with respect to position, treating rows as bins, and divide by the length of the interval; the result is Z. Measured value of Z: 148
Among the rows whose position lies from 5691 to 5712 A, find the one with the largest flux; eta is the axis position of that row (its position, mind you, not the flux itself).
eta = 5694.65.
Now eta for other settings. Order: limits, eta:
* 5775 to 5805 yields 5803.19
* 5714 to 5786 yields 5736.76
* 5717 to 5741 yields 5736.76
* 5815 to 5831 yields 5824.61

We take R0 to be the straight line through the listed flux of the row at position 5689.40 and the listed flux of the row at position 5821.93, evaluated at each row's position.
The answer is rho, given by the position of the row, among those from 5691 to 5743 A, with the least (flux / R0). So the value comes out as 5705.15 A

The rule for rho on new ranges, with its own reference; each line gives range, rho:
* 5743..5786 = 5781.85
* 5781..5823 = 5789.84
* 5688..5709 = 5705.15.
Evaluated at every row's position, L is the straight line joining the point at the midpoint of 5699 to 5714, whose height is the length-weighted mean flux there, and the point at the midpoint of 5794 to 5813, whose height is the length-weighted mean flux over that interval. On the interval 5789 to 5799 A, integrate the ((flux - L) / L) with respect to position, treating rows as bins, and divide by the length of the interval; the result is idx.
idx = -0.02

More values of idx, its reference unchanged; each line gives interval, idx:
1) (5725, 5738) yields 0.08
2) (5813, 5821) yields 0.01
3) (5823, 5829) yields 0.01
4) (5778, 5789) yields -0.05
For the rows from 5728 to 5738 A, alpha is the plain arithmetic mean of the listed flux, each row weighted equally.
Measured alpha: 150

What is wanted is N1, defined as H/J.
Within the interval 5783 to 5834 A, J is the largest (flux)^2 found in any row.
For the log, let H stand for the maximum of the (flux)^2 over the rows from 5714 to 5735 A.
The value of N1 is 0.98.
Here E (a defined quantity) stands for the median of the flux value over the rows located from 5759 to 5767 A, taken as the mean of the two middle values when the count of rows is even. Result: 142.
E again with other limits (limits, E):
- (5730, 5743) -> 147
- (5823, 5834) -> 152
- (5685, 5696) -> 151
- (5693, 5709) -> 139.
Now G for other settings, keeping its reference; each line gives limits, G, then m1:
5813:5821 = -0.1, 1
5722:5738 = 0.9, 8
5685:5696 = 1.1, 13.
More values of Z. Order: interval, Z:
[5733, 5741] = 151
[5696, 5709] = 138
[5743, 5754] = 144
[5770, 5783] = 142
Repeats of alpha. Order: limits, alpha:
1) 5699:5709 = 136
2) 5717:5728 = 146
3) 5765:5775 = 145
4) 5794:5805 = 147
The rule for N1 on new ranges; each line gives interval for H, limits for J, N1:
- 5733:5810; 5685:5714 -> 1.03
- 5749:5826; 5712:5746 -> 0.98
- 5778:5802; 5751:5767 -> 1.07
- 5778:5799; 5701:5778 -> 0.89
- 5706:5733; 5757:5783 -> 1.06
